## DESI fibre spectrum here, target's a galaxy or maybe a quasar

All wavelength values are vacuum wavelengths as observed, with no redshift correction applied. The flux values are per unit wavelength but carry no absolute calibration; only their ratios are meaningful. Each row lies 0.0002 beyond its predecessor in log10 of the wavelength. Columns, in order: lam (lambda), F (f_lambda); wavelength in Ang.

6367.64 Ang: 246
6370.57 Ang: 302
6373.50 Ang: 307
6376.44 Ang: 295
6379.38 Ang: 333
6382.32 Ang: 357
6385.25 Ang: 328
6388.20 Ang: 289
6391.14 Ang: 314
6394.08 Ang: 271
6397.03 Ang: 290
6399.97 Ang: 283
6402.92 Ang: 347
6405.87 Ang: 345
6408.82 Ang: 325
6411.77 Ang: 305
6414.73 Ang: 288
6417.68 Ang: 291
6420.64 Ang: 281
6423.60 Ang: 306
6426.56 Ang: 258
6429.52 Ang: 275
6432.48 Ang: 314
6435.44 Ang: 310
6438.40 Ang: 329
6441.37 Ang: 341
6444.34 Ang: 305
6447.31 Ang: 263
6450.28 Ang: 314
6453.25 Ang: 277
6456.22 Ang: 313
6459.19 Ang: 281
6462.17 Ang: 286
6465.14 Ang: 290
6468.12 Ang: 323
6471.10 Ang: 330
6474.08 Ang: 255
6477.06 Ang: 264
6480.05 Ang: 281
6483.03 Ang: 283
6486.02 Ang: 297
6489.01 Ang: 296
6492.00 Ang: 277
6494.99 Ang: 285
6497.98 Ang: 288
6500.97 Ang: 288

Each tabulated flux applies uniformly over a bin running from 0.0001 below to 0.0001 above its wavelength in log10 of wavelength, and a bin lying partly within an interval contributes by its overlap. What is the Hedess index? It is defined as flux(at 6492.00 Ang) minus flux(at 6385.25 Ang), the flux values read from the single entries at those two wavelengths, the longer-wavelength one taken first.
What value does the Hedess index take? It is -51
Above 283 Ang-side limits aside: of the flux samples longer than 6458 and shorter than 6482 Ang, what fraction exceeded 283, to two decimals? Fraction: 0.50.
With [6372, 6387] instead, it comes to 1.00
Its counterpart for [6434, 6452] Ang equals 0.83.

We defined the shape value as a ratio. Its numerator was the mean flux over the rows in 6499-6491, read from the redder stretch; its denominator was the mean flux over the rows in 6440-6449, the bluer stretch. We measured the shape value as 0.94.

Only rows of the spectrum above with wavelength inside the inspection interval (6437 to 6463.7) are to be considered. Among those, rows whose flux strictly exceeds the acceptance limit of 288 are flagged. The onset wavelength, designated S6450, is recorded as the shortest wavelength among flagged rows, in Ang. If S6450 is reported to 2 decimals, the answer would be 6438.40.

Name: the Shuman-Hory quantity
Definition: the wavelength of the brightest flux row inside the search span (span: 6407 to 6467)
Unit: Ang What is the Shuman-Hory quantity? 6441.37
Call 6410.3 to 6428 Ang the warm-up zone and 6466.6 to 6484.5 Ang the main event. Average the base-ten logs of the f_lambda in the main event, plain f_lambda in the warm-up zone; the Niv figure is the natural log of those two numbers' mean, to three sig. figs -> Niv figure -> 4.98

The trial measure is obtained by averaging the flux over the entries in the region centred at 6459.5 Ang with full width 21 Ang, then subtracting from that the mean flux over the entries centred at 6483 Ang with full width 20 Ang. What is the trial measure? 19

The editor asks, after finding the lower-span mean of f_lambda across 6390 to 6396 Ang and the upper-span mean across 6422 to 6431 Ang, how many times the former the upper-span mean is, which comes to 0.96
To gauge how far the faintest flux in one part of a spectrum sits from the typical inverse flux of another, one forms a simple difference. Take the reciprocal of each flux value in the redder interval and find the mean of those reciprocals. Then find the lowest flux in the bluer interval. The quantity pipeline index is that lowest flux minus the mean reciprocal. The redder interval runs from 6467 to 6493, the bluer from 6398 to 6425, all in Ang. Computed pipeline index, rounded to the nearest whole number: 281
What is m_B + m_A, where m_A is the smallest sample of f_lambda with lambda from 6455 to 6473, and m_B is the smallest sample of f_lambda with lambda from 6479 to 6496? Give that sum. 558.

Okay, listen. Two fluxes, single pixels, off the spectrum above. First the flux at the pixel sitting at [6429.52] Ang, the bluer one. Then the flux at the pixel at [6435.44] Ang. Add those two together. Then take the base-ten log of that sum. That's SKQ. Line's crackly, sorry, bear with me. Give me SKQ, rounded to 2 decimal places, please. 2.77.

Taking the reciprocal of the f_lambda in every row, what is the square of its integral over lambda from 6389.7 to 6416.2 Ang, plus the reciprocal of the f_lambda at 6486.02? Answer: 0.0109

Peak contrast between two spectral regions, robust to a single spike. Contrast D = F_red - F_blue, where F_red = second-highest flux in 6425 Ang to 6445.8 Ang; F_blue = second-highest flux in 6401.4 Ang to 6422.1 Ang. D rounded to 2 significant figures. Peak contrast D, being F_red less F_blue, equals -16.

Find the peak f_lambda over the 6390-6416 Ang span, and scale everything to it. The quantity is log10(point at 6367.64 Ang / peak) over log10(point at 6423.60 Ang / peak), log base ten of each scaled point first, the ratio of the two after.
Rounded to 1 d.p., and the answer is 2.7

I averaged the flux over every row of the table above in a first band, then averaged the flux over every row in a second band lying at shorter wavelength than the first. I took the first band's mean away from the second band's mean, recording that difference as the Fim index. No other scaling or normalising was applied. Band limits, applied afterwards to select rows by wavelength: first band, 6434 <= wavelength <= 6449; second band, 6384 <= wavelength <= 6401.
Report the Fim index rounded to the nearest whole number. -14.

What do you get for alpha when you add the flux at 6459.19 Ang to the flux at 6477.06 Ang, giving 545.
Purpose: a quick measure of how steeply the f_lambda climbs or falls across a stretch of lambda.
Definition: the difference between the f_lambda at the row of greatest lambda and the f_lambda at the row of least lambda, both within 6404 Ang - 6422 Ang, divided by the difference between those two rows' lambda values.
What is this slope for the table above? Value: -4.3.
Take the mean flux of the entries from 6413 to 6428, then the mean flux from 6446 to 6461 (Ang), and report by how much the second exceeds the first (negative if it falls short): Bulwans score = 5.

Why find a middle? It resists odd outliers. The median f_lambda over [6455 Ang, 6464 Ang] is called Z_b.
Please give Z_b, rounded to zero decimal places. 286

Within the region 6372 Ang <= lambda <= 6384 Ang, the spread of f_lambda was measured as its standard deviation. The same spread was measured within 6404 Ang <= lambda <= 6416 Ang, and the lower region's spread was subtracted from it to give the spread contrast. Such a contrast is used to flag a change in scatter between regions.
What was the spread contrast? -3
